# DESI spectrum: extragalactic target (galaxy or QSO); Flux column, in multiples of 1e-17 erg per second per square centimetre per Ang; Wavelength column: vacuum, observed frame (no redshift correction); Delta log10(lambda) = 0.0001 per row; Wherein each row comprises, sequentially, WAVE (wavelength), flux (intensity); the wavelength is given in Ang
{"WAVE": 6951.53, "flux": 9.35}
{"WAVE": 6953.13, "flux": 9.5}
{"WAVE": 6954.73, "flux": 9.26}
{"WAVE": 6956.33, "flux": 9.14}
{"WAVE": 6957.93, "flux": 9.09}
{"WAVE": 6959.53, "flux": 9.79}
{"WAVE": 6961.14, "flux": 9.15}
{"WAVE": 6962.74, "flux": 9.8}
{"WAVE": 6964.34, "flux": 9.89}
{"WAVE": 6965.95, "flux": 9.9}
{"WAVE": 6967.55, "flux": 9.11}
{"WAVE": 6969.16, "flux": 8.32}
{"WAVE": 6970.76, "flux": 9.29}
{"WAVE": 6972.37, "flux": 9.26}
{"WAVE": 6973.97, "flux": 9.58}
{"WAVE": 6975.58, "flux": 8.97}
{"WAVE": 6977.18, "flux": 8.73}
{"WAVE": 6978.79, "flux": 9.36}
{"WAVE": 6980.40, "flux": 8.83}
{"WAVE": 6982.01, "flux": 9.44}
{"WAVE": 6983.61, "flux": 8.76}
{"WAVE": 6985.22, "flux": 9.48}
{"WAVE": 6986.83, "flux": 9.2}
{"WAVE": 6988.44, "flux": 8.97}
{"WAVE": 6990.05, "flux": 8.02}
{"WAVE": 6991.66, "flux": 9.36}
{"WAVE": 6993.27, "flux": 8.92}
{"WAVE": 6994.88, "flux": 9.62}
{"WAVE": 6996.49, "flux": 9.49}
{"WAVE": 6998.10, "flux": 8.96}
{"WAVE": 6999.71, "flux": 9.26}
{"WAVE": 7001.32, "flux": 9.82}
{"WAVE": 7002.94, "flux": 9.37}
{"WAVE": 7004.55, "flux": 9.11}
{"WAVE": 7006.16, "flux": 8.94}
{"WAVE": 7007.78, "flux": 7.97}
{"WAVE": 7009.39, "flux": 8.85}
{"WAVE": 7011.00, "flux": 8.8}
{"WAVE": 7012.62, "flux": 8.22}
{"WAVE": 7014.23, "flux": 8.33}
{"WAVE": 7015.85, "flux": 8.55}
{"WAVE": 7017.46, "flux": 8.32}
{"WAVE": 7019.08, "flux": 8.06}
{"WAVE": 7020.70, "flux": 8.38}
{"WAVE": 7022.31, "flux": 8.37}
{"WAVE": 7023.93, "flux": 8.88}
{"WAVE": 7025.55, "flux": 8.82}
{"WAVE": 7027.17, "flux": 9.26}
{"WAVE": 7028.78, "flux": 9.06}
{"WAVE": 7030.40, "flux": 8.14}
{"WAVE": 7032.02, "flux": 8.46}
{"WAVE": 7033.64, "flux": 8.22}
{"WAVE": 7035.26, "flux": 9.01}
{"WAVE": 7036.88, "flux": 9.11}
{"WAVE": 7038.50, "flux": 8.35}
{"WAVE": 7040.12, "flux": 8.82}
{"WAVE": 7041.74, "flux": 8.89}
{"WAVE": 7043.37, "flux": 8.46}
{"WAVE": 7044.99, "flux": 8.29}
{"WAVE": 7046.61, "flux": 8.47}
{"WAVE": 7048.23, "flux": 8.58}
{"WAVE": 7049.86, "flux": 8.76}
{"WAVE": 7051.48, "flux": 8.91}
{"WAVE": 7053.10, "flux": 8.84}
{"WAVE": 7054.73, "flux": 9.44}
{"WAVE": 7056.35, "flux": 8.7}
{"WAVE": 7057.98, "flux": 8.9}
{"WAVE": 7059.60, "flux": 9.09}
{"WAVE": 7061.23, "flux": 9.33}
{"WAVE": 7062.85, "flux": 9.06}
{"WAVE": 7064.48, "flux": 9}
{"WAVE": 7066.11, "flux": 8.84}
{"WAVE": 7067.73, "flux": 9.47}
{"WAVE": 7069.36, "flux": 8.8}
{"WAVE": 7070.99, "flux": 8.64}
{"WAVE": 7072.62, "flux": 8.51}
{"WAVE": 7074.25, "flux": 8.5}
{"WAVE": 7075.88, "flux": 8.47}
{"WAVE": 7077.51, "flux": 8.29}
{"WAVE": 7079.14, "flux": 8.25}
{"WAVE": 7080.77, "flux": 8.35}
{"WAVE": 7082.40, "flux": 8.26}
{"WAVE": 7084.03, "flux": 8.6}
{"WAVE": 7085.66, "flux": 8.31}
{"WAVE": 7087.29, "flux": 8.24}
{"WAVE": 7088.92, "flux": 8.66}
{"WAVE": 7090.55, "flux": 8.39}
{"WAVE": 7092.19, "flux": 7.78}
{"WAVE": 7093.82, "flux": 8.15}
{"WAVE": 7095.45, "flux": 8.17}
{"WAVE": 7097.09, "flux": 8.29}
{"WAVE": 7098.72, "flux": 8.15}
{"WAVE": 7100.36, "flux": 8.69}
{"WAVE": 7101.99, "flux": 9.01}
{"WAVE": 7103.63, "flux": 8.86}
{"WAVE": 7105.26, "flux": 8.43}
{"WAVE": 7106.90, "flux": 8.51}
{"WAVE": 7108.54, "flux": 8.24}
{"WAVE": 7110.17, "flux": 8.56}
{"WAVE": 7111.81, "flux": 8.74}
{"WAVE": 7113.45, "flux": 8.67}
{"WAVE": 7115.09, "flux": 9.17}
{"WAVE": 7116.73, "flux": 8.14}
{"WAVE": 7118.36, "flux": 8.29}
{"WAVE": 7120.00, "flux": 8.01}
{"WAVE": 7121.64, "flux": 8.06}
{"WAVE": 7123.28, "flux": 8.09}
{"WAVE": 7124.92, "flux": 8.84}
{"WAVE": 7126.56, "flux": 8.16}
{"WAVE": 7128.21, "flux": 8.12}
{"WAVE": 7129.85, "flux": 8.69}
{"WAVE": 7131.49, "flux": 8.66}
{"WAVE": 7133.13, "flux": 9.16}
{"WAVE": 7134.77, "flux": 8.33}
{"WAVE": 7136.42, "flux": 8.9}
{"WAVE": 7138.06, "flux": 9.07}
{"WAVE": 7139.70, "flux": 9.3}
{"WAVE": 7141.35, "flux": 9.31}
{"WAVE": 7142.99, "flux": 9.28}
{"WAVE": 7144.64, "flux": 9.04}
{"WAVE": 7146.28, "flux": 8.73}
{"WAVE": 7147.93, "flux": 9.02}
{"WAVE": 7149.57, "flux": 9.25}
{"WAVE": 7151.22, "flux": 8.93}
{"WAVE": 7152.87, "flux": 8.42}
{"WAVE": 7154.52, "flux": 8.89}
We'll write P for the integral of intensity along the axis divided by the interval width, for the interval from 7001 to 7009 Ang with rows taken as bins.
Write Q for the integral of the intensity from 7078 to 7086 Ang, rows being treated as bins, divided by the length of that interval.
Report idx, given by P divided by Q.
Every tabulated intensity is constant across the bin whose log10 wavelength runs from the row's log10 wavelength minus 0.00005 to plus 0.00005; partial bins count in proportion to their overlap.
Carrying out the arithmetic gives 1.07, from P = 9.0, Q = 8.4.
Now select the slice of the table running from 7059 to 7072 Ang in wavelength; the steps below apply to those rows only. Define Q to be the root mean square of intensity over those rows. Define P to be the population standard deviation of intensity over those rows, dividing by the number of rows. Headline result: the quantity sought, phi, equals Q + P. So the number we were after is 9.29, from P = 0.26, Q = 9.03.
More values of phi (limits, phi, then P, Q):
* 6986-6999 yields 9.54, 0.46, 9.08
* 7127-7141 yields 9.17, 0.38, 8.79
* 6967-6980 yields 9.46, 0.37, 9.09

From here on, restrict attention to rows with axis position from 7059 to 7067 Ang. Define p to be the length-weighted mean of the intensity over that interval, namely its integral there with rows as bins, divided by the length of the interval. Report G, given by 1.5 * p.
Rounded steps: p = 9.1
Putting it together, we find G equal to 13.6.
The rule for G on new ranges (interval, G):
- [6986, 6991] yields 13.1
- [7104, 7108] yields 12.7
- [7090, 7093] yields 12.1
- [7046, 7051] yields 12.9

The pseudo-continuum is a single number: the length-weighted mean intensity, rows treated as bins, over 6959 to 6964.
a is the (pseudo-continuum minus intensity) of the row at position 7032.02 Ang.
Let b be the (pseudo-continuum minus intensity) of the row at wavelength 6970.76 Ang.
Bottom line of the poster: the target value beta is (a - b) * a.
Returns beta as 0.94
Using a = 1.1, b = 0.3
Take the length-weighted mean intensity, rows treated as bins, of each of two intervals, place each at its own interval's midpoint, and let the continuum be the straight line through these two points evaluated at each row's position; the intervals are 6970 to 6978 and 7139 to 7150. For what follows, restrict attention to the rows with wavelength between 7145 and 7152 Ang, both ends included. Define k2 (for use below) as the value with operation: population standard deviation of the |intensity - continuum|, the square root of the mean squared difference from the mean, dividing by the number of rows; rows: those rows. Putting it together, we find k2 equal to 0.12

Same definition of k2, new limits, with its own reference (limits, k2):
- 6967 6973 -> 0.33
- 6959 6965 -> 0.28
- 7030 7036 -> 0.34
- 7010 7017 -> 0.22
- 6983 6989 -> 0.14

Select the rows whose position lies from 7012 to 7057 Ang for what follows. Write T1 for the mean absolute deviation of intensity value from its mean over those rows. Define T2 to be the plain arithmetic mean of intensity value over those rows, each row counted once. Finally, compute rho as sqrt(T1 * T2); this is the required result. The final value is 1.62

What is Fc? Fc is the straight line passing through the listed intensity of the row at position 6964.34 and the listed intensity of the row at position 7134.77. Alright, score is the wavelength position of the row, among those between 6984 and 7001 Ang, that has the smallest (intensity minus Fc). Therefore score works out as 6990.05 Ang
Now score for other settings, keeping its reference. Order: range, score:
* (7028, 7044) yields 7030.40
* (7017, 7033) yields 7019.08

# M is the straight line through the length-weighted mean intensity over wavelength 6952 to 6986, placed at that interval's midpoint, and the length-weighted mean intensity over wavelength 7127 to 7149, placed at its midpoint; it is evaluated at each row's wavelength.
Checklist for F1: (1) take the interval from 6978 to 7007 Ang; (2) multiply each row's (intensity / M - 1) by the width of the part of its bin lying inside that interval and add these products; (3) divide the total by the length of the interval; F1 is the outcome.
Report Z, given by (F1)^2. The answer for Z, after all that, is 0.0000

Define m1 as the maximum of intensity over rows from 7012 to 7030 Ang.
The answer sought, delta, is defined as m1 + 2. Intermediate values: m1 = 9.26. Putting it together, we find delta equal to 11.3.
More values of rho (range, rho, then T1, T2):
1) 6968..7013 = 1.83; 0.37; 9.03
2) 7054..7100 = 1.72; 0.34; 8.59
